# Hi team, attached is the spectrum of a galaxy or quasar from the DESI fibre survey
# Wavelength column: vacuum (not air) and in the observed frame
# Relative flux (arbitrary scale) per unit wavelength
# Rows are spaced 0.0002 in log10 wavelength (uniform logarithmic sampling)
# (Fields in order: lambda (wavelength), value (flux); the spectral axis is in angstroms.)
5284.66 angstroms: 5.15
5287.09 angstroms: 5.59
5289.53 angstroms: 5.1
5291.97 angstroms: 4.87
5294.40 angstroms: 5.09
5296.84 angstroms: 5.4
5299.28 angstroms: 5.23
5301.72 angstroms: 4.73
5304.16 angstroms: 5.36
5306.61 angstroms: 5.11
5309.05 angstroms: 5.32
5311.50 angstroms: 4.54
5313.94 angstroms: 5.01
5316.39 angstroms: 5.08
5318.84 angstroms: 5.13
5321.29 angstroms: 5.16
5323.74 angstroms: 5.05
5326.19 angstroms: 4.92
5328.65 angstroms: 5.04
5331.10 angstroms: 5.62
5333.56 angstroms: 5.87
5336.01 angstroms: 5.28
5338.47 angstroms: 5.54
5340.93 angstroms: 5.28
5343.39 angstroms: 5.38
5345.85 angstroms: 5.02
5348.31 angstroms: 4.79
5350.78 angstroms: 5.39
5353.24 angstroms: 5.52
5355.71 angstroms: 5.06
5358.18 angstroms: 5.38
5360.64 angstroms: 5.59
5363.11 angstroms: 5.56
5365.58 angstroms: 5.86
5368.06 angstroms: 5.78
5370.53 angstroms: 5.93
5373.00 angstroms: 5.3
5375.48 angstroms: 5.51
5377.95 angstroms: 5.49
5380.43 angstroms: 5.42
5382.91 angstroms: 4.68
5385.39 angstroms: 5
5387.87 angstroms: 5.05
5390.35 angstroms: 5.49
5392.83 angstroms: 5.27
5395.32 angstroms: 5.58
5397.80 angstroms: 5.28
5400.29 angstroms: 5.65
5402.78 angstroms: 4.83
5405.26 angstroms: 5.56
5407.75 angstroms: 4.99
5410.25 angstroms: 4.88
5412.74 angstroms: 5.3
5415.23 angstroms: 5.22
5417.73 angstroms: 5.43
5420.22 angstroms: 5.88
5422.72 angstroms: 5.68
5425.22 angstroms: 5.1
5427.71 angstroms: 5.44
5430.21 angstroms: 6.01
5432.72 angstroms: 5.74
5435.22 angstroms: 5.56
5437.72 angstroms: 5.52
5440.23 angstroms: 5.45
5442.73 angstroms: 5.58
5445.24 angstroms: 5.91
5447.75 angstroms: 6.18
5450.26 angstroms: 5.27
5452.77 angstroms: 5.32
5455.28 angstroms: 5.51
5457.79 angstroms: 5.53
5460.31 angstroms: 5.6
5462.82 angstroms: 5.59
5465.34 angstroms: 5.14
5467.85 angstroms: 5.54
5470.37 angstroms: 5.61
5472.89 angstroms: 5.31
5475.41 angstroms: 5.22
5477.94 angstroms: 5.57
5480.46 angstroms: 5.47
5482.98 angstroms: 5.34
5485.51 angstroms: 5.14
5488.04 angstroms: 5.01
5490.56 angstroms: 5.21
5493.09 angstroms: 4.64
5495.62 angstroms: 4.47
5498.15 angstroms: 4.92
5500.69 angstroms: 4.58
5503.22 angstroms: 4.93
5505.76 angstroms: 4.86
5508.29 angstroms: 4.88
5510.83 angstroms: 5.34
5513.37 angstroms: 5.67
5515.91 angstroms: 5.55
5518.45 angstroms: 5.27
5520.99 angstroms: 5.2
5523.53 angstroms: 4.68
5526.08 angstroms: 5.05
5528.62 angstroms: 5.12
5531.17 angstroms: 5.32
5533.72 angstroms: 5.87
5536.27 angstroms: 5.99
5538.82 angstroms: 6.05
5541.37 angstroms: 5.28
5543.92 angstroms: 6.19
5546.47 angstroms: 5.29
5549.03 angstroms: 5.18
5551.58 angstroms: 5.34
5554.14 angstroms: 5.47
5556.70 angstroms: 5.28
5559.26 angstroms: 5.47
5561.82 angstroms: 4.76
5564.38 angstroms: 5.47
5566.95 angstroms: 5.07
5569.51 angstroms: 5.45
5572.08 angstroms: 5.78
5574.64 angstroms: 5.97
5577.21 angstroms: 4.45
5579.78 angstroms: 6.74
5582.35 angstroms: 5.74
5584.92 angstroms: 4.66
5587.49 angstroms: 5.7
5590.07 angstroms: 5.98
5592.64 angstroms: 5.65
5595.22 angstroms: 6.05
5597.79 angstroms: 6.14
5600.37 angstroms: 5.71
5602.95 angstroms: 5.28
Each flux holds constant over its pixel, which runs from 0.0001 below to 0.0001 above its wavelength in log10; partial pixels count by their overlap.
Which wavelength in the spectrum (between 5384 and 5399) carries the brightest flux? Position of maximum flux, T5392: 5395.32 angstroms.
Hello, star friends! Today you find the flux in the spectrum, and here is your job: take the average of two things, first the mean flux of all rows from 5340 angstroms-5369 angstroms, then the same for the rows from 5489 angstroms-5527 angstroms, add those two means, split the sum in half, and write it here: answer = 5.20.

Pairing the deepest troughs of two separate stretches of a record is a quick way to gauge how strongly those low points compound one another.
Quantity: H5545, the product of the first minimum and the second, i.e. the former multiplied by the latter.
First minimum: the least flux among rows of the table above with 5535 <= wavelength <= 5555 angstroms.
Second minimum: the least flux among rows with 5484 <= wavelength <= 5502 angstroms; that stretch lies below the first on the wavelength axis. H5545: 23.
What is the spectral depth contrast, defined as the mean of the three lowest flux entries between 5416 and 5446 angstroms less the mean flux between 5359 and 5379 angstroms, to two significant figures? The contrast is -0.30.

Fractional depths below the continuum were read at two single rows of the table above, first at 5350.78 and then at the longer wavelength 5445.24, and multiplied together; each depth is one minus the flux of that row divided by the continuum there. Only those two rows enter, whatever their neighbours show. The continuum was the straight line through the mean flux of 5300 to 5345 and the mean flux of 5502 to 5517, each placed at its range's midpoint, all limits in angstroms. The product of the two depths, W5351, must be 0.005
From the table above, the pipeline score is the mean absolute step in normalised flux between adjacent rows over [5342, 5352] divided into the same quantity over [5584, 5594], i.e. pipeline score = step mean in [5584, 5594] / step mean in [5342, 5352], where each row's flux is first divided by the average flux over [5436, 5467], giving 1.4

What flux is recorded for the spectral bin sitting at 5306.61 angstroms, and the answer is 5.11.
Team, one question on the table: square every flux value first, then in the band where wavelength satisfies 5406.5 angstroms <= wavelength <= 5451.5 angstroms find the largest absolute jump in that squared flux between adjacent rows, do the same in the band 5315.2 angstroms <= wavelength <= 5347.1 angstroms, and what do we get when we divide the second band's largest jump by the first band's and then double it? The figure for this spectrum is 1.3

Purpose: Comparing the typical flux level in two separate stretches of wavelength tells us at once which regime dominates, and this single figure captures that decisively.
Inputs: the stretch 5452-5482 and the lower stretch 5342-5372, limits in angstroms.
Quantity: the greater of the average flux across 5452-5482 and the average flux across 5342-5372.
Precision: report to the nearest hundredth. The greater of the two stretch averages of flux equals 5.45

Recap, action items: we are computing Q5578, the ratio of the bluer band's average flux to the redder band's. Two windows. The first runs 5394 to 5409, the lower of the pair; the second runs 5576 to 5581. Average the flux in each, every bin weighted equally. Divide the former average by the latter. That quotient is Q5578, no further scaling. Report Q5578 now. 0.95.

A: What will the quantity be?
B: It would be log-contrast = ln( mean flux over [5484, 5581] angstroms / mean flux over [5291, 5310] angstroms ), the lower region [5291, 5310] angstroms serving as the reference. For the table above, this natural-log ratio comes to 0.03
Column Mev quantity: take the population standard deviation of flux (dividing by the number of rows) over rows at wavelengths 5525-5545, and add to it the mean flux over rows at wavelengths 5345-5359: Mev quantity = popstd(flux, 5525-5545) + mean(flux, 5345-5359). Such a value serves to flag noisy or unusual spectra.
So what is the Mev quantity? 5.62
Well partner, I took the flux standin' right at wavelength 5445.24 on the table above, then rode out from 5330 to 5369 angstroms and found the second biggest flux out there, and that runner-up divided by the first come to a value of 0.99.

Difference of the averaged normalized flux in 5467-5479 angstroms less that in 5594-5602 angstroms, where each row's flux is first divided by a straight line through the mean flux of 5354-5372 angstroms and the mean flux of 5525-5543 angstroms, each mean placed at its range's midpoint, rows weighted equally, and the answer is -0.10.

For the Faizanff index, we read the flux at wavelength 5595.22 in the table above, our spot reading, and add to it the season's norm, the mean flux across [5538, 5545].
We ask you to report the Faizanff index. 11.9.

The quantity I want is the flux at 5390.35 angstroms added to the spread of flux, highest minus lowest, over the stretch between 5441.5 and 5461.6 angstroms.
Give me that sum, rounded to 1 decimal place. 6.4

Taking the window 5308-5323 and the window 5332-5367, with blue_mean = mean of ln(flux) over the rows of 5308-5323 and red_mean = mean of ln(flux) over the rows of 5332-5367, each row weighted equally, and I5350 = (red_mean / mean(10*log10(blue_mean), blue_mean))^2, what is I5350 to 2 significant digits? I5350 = 0.83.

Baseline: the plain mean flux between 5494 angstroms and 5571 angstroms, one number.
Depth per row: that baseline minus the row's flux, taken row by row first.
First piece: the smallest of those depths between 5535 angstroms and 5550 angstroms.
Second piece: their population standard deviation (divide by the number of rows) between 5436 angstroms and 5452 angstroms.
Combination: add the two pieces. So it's -0.62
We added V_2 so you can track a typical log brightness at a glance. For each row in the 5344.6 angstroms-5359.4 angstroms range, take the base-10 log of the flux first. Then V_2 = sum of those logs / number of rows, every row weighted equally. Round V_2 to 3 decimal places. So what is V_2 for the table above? 0.715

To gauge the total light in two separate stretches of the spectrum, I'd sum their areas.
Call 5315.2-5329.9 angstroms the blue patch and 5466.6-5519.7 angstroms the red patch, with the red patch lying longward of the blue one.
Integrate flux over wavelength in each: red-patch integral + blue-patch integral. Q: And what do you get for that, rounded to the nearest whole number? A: 349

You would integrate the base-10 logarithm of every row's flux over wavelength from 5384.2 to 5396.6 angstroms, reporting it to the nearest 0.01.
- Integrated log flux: 8.96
